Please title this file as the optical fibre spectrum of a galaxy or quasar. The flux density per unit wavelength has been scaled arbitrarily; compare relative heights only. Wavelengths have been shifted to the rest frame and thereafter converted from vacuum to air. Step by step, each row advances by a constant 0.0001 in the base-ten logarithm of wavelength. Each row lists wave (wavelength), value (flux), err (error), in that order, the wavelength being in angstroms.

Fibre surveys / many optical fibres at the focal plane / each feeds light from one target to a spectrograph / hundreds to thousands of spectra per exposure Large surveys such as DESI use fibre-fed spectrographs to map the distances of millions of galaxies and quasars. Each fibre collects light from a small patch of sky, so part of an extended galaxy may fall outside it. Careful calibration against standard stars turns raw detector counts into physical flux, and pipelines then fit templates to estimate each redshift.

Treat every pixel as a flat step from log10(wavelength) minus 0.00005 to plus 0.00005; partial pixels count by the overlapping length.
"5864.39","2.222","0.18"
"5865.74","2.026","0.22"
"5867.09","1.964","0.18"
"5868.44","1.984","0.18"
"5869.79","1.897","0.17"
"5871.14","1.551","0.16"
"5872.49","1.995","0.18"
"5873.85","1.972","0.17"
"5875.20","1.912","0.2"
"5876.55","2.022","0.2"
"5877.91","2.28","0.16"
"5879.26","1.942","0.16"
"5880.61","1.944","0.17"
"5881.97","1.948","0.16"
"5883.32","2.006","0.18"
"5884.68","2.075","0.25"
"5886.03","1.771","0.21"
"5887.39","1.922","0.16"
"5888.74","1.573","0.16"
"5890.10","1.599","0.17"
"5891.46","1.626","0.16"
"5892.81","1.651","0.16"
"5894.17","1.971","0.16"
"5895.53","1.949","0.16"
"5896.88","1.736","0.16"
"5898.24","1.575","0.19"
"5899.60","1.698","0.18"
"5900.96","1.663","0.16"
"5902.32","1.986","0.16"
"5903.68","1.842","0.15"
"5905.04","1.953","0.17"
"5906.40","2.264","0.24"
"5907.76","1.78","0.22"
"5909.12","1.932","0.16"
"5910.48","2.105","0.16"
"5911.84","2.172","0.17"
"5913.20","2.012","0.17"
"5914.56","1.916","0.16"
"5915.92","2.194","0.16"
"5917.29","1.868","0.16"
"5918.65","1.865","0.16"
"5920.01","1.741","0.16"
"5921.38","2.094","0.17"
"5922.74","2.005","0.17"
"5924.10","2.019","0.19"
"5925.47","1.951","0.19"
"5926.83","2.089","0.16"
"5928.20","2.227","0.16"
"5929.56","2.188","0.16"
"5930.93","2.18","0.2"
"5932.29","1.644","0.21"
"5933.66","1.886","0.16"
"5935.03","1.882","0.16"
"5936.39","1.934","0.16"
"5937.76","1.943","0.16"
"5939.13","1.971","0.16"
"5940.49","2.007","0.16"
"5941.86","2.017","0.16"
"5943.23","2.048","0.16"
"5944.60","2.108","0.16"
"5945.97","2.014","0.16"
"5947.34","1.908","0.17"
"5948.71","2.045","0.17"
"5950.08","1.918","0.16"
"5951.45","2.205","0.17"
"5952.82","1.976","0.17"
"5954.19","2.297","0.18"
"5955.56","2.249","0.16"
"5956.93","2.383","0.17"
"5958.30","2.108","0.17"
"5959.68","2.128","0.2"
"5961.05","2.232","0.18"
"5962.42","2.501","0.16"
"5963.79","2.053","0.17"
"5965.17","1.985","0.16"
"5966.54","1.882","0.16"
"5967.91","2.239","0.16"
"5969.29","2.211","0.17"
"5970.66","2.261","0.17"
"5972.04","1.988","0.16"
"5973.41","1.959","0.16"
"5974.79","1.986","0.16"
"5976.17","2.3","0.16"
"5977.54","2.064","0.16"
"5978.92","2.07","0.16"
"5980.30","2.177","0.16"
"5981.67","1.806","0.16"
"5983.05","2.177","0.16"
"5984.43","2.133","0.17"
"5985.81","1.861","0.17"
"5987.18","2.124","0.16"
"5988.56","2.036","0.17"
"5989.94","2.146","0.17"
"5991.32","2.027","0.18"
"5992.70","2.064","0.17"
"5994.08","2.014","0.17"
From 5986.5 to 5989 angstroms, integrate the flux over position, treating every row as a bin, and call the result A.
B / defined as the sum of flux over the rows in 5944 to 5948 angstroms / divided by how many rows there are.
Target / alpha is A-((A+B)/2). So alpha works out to 1.60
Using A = 5.2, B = 2.01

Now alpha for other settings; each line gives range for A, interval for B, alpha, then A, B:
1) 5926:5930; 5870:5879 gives 3.34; 8.6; 1.96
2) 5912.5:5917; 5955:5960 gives 3.45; 9.1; 2.22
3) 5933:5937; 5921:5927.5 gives 2.79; 7.6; 2.03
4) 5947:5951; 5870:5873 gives 3.06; 7.9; 1.77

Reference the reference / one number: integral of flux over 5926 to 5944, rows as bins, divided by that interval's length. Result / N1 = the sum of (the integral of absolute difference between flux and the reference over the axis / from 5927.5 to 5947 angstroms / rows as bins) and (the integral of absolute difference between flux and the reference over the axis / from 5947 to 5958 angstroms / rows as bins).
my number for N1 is 4.0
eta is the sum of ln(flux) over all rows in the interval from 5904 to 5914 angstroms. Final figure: 4.9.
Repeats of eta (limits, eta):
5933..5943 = 4.7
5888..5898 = 3.8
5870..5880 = 4.6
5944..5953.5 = 4.9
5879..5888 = 4.6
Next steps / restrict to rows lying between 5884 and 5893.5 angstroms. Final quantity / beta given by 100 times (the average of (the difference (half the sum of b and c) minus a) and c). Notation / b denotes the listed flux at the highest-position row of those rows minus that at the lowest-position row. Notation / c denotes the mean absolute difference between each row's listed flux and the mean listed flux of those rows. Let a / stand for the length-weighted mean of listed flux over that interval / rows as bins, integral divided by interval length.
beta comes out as -86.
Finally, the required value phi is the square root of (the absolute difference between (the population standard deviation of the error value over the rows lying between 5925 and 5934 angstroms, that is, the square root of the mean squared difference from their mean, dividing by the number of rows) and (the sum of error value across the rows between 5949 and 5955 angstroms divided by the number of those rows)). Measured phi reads 0.387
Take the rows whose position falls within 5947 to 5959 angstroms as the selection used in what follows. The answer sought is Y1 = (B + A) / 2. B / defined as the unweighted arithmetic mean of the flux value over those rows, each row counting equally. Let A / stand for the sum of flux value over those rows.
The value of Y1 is 10.6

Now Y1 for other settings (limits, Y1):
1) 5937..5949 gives 10.0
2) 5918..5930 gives 10.1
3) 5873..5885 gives 10.1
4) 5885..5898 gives 8.8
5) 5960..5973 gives 10.8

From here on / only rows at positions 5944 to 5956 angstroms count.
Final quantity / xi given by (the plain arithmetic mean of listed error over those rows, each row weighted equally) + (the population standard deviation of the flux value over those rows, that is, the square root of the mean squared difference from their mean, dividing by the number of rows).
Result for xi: 0.302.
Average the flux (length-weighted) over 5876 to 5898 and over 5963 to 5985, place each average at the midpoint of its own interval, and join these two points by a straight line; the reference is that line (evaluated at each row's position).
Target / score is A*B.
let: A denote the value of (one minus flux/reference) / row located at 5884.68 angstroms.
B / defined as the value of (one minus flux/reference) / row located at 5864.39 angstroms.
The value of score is 0.0256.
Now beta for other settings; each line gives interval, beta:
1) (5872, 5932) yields -81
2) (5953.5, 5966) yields -109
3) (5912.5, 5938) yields -92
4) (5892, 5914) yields -73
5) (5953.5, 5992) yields -103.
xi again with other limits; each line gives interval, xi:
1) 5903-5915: 0.326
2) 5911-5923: 0.307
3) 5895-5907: 0.374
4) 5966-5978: 0.308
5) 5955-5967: 0.353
